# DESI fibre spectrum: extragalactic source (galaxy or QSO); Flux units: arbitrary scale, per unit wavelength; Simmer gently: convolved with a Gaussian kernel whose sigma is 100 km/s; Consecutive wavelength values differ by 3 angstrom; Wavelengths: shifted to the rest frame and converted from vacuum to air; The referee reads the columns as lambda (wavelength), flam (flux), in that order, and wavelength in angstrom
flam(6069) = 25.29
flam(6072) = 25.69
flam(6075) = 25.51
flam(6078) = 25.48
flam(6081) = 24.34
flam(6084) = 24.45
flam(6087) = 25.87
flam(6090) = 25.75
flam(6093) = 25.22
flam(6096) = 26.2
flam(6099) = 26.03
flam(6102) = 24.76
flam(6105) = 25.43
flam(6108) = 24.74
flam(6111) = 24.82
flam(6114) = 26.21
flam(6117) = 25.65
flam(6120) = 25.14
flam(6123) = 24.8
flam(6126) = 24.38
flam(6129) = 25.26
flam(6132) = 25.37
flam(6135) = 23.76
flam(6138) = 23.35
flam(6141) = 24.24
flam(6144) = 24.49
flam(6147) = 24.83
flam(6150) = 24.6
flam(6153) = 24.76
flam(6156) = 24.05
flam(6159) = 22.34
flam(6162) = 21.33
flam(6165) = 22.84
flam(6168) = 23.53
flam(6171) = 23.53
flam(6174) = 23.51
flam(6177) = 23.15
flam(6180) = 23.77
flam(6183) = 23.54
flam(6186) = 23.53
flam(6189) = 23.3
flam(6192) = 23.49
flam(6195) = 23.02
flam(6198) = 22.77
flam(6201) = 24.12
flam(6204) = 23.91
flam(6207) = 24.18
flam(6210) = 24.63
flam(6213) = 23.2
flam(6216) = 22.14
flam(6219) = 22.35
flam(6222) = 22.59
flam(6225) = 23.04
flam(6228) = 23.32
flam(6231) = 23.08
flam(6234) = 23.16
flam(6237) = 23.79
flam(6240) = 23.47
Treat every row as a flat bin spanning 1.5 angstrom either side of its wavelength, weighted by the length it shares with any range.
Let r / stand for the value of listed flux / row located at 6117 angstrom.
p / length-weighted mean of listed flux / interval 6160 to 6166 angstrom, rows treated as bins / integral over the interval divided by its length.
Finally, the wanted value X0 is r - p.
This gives 3.6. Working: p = 22.0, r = 25.65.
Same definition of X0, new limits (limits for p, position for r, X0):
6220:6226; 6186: 0.8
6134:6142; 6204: 0.2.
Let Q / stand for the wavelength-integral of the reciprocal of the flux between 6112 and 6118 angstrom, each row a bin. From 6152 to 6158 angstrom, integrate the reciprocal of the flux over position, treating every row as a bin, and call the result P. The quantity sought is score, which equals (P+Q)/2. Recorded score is 0.240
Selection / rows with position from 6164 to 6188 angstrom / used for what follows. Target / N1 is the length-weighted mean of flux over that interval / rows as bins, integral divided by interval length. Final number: 23.4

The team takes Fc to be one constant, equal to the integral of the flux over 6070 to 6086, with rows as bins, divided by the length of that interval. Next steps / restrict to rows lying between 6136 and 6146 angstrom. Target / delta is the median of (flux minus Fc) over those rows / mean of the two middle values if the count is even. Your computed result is -0.9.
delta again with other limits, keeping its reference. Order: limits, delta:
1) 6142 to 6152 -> -0.5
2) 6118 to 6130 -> -0.2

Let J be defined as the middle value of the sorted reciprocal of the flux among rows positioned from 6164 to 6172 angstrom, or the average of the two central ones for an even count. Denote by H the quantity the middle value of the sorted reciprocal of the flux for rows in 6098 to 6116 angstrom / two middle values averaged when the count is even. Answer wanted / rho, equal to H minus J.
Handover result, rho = -0.0027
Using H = 0.0398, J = 0.0425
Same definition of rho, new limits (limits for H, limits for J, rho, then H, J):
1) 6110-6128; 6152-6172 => -0.0025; 0.0400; 0.0425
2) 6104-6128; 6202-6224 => -0.0031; 0.0400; 0.0431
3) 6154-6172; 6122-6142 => 0.0021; 0.0431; 0.0410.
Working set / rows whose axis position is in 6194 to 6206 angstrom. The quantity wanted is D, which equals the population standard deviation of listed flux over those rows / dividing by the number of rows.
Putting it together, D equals 0.57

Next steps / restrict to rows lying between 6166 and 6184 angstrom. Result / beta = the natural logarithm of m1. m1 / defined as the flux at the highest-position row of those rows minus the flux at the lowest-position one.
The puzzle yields -4.6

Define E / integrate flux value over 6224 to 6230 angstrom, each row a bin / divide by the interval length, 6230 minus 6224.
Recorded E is 23.2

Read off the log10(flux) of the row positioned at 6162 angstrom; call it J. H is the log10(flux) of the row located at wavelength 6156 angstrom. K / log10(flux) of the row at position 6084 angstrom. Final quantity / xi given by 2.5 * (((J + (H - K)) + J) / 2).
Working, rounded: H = 1.38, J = 1.33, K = 1.39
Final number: 3.31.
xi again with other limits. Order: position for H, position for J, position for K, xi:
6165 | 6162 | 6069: 3.27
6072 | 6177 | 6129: 3.42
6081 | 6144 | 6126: 3.47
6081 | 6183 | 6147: 3.42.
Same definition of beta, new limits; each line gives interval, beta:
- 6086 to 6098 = -1.1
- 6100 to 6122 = -1.0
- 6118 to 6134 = -1.5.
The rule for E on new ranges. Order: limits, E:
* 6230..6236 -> 23.2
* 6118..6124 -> 25.0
